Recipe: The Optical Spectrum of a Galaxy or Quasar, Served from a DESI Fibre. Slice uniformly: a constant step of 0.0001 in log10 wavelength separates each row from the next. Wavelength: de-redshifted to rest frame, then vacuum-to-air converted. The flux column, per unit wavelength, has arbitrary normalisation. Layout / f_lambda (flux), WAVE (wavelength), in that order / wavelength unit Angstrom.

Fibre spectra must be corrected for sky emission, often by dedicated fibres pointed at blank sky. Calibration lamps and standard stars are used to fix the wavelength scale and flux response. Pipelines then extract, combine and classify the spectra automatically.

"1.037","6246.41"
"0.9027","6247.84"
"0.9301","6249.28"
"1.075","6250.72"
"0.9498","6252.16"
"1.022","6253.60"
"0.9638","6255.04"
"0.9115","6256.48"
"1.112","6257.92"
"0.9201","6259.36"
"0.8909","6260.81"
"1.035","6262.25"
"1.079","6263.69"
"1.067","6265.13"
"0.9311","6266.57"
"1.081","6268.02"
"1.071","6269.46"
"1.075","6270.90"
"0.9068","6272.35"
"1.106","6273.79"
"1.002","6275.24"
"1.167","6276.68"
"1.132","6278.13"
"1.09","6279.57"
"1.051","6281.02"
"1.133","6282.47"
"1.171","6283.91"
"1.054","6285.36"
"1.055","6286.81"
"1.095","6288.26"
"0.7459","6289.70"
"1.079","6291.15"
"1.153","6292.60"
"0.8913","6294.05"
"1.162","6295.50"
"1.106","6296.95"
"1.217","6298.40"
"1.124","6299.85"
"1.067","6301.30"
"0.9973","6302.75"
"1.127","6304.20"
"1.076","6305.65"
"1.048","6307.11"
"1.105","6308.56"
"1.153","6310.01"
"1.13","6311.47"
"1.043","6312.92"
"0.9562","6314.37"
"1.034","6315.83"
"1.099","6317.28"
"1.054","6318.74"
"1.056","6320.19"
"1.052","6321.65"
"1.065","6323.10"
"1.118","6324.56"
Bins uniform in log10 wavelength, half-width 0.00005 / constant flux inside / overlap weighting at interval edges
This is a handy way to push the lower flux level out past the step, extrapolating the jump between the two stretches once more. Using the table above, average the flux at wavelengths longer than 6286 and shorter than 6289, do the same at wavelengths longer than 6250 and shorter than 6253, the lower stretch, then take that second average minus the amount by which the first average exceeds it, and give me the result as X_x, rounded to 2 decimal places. 0.95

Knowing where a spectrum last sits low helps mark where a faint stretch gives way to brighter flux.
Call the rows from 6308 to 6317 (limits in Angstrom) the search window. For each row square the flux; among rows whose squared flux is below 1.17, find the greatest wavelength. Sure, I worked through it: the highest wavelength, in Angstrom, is 6315.83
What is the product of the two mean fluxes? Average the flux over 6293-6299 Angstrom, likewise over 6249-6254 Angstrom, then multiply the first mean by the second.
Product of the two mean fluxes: 1.09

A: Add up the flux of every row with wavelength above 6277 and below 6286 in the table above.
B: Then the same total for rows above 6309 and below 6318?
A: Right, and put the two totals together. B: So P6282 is 13.0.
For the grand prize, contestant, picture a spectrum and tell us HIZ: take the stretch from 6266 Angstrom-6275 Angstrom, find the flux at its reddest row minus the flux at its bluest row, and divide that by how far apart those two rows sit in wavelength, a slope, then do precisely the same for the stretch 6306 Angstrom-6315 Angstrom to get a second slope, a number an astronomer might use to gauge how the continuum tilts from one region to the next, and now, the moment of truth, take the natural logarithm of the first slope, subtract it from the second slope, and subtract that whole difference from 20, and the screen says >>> 16.3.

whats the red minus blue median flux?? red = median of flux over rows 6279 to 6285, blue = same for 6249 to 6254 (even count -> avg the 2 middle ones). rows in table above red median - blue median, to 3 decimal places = 0.126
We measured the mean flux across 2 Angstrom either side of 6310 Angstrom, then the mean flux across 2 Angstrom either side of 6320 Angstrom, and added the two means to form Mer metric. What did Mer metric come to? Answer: 2.18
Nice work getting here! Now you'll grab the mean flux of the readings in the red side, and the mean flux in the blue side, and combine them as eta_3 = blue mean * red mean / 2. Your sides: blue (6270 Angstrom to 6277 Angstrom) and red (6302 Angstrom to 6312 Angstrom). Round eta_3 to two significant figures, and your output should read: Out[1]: 0.57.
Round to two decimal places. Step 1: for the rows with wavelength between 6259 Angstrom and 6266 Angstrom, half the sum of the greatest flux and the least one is 0.98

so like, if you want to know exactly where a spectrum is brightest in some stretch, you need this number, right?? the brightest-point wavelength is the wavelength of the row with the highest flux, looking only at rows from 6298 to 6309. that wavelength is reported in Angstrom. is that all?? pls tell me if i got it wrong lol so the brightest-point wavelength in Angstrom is 6298.40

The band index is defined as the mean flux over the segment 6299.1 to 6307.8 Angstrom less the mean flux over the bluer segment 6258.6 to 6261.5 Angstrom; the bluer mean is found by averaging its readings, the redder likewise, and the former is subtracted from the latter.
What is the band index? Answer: 0.17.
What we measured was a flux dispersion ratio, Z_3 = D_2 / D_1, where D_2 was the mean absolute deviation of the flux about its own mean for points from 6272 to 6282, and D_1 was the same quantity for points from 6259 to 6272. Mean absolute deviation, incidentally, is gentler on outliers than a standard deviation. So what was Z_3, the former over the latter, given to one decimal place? 1.0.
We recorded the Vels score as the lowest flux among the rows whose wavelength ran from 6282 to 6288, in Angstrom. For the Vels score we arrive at 1.054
